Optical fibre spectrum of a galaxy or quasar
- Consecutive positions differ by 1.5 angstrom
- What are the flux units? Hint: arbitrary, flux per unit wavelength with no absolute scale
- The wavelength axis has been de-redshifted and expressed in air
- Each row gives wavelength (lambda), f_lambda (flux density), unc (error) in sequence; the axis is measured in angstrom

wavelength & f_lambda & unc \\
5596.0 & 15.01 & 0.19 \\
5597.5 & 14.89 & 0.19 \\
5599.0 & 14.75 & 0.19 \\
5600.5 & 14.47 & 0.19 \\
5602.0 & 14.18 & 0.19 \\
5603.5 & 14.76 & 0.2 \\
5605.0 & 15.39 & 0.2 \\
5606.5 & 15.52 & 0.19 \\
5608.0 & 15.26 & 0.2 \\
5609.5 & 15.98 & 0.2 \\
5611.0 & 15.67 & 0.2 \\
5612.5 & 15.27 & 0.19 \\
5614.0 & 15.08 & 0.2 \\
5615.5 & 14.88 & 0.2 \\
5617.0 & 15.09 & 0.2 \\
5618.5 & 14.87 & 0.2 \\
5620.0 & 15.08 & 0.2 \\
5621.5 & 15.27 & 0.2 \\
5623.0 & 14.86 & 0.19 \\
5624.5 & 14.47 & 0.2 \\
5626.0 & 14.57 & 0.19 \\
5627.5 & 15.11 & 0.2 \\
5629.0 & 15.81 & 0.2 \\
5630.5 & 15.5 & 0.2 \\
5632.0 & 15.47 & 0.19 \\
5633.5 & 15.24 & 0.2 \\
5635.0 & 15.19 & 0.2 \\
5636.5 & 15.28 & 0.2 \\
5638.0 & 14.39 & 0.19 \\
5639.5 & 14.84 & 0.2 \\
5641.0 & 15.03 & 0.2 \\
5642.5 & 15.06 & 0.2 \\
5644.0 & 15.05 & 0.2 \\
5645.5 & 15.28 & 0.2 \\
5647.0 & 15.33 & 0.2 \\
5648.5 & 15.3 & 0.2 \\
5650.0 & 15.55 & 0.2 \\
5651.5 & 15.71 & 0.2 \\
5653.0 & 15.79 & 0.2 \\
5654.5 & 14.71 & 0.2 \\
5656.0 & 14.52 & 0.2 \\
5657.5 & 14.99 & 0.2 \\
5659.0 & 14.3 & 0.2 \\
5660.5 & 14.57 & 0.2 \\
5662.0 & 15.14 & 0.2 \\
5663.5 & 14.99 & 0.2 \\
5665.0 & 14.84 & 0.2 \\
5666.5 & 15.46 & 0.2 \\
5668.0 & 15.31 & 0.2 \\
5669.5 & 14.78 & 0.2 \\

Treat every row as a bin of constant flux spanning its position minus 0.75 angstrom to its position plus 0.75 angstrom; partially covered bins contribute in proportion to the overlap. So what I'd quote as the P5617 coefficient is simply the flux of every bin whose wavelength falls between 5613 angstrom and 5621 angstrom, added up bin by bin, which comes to 75.0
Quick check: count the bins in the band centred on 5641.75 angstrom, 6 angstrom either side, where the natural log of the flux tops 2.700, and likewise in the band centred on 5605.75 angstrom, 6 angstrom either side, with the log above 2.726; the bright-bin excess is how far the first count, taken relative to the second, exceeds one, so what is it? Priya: 0.50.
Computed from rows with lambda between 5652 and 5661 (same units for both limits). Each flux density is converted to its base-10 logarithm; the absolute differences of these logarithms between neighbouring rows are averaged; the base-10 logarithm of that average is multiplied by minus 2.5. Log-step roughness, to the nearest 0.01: 4.51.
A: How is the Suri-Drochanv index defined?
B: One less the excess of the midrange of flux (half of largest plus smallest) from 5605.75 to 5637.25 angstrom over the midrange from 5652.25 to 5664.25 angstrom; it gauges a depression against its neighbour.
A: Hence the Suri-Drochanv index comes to 0.82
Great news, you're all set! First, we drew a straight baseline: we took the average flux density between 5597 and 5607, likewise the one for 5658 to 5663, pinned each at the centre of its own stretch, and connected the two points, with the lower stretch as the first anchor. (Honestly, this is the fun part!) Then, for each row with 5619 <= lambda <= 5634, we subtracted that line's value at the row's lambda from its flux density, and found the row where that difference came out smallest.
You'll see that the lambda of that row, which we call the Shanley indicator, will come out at 5624.5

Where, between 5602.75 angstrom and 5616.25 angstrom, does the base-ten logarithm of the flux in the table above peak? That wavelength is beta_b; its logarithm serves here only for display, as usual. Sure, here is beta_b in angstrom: 5609.5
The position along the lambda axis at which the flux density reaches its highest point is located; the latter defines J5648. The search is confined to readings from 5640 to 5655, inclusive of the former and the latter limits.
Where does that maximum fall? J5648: 5653.0 angstrom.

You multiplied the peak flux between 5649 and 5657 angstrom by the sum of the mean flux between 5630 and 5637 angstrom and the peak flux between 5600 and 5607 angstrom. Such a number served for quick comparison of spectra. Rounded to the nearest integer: 487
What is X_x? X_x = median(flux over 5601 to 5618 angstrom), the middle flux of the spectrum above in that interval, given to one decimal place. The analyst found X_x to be 15.3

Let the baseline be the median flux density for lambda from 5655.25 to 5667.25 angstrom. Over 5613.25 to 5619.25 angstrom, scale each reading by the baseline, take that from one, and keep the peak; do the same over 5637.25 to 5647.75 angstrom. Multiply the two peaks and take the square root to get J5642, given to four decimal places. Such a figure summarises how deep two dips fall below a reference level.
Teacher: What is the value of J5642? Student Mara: 0.0103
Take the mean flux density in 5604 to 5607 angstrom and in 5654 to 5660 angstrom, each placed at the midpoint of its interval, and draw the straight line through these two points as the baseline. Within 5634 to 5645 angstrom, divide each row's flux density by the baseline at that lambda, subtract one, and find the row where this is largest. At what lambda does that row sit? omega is 5636.5 angstrom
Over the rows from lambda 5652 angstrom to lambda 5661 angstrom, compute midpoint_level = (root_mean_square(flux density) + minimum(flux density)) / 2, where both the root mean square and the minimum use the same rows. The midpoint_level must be 14.6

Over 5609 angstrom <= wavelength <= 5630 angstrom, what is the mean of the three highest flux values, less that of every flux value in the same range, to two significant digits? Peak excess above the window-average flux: 0.68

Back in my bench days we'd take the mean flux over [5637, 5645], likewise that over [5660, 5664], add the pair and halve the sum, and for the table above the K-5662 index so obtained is 14.9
